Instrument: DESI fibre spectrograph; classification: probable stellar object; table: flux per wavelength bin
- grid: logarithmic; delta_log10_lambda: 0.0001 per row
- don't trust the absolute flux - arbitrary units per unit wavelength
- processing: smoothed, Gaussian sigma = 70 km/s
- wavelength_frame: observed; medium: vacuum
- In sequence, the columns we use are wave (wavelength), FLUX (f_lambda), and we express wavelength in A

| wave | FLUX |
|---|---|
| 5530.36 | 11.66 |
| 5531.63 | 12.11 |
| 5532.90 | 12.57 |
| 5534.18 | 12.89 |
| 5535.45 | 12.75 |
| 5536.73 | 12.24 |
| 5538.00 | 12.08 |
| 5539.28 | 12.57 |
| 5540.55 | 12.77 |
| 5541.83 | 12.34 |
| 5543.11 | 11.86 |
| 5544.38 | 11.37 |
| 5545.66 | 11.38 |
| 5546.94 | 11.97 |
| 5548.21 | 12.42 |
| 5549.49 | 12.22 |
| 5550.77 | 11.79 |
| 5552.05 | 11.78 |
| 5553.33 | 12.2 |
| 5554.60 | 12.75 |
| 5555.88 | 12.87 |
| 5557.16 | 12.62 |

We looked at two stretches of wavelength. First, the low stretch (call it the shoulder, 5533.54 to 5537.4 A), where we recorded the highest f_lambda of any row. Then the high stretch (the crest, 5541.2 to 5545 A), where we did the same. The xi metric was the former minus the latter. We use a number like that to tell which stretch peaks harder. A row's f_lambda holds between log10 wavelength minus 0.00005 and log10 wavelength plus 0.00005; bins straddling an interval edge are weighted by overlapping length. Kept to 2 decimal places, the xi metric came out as 0.55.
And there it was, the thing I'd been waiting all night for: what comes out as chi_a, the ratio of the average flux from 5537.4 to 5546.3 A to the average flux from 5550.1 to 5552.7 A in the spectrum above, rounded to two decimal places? 1.02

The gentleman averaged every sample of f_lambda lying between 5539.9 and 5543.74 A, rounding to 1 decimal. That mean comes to 12.3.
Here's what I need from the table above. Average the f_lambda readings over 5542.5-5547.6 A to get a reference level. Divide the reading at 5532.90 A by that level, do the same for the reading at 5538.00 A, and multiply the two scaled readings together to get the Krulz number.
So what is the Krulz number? 1.12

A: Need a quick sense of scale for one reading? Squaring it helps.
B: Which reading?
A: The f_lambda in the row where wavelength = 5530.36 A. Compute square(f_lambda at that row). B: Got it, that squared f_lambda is 136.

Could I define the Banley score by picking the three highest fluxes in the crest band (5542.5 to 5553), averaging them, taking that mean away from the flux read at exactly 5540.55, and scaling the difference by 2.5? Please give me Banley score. 1.4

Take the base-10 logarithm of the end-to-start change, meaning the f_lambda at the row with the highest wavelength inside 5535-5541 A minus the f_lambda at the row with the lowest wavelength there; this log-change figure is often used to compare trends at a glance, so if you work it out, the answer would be -1.7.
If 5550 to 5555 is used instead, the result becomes 0.0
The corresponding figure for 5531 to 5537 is -0.9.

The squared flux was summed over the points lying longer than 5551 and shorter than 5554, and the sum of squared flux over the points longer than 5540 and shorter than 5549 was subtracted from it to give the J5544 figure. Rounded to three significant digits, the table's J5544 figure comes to -725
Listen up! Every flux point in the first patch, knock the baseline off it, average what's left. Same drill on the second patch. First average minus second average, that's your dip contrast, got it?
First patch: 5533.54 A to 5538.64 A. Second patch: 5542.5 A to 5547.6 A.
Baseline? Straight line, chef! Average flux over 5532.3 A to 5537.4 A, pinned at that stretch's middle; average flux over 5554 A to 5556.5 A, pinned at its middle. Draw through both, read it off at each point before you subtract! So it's 0.9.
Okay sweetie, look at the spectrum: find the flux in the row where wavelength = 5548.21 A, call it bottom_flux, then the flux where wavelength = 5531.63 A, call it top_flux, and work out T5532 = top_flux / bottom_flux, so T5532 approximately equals 0.98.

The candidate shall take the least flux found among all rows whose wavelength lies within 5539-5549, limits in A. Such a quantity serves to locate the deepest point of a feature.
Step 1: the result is 11.37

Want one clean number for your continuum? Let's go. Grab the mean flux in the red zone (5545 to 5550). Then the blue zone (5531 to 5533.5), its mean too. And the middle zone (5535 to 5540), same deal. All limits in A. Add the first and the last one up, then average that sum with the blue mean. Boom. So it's 18.37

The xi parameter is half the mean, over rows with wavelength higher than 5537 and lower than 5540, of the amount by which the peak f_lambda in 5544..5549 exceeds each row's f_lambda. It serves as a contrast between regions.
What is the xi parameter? 0.0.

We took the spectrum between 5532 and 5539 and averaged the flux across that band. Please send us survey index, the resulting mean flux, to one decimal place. 12.5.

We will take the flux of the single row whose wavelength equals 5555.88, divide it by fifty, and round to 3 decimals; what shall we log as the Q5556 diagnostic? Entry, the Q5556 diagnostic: 0.257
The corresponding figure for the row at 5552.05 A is 0.236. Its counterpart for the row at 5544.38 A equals 0.227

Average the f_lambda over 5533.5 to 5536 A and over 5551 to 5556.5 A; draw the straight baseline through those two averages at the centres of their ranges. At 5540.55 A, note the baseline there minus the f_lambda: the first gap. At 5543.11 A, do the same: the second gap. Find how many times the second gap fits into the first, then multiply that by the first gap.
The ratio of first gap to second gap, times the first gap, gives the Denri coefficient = 0.0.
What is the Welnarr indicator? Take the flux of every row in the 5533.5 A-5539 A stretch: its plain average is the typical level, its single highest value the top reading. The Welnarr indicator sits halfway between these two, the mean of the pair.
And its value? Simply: 12.7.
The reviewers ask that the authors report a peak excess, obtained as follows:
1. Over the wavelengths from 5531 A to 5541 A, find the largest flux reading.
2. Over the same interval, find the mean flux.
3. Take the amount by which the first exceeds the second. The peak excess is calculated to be 0.39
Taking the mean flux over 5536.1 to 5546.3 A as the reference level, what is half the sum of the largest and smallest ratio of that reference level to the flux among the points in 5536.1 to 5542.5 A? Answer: 0.97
